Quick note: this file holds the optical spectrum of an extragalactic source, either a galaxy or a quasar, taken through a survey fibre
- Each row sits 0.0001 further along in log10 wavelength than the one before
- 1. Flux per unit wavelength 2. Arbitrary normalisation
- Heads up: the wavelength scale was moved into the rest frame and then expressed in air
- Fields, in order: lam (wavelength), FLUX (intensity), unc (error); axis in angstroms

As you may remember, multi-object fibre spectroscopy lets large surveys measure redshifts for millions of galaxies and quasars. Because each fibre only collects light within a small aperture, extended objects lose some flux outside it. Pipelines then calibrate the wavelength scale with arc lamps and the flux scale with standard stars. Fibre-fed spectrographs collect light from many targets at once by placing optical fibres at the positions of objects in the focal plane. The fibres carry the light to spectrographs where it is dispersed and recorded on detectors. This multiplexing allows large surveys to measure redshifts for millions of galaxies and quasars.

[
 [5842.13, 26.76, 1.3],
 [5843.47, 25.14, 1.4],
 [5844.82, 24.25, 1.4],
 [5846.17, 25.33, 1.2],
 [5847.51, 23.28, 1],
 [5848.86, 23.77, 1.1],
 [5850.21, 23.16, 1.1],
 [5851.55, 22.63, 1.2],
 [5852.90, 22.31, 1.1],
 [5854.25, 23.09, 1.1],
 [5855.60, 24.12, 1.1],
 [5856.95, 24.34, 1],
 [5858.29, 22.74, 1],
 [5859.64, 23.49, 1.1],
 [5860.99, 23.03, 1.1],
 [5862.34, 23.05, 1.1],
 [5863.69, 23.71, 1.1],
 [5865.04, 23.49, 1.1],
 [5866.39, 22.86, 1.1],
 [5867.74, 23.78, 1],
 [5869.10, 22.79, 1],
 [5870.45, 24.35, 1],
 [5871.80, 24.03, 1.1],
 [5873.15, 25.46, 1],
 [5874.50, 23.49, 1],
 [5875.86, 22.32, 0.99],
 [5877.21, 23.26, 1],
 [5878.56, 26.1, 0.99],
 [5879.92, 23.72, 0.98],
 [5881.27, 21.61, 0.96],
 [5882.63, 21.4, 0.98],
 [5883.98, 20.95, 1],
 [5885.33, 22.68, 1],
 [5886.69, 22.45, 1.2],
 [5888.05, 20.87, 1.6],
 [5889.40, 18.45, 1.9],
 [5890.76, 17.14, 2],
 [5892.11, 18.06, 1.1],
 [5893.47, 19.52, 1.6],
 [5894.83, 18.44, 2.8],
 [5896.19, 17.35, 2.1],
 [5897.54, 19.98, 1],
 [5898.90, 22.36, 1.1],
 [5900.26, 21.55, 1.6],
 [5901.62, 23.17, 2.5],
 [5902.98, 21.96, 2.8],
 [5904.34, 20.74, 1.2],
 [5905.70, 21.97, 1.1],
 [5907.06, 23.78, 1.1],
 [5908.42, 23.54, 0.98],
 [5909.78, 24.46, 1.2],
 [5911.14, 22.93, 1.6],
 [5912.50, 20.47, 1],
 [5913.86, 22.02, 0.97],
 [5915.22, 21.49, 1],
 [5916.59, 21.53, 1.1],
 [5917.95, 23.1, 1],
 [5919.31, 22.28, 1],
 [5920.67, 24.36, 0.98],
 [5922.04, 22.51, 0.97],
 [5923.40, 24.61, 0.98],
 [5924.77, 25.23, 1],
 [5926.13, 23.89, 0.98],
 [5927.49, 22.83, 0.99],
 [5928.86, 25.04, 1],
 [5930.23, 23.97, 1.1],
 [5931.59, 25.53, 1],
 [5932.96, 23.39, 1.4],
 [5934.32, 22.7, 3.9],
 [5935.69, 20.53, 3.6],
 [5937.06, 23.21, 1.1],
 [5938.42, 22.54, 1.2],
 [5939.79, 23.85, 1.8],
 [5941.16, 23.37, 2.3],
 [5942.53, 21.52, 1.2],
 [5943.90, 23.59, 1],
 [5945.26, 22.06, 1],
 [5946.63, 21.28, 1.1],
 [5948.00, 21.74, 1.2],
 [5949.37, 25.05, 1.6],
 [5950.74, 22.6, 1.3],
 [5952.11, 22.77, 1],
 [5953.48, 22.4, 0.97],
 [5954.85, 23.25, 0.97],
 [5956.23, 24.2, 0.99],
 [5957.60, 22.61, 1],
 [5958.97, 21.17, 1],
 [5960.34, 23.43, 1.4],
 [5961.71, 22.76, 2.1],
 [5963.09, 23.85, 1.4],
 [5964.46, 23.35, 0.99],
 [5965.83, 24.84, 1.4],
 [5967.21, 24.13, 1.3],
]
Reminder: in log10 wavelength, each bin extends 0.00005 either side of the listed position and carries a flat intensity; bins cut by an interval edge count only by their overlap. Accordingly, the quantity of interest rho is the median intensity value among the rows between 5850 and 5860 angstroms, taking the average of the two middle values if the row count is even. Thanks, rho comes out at 23.1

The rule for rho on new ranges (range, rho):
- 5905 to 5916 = 22.5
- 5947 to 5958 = 22.7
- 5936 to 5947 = 22.9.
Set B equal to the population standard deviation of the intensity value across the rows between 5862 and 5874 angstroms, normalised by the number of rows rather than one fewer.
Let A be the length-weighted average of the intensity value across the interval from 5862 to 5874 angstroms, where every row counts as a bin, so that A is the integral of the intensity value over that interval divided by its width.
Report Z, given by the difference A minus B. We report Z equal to 23.0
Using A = 23.7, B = 0.8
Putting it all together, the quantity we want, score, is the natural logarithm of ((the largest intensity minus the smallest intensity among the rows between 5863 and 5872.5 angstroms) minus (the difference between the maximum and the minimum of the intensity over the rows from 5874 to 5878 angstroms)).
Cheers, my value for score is -0.94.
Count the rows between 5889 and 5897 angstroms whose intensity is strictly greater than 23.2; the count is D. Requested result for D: 0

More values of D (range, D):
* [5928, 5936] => 4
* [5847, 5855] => 2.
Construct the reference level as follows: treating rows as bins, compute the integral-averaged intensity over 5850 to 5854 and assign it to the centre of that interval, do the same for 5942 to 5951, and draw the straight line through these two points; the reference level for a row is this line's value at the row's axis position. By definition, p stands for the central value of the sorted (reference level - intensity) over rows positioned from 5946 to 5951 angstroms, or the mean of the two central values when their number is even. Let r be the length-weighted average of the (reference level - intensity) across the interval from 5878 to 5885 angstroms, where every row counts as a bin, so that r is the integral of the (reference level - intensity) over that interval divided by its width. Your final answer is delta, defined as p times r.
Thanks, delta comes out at 0.0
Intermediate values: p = 0.4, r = -0.03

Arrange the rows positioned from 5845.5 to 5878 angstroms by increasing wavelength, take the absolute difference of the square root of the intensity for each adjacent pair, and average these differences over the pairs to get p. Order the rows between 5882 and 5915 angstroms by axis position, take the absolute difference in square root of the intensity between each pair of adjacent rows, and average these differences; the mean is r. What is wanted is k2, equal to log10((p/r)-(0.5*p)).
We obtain -0.27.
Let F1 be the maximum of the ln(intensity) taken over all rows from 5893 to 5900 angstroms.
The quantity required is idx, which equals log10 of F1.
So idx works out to 0.492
